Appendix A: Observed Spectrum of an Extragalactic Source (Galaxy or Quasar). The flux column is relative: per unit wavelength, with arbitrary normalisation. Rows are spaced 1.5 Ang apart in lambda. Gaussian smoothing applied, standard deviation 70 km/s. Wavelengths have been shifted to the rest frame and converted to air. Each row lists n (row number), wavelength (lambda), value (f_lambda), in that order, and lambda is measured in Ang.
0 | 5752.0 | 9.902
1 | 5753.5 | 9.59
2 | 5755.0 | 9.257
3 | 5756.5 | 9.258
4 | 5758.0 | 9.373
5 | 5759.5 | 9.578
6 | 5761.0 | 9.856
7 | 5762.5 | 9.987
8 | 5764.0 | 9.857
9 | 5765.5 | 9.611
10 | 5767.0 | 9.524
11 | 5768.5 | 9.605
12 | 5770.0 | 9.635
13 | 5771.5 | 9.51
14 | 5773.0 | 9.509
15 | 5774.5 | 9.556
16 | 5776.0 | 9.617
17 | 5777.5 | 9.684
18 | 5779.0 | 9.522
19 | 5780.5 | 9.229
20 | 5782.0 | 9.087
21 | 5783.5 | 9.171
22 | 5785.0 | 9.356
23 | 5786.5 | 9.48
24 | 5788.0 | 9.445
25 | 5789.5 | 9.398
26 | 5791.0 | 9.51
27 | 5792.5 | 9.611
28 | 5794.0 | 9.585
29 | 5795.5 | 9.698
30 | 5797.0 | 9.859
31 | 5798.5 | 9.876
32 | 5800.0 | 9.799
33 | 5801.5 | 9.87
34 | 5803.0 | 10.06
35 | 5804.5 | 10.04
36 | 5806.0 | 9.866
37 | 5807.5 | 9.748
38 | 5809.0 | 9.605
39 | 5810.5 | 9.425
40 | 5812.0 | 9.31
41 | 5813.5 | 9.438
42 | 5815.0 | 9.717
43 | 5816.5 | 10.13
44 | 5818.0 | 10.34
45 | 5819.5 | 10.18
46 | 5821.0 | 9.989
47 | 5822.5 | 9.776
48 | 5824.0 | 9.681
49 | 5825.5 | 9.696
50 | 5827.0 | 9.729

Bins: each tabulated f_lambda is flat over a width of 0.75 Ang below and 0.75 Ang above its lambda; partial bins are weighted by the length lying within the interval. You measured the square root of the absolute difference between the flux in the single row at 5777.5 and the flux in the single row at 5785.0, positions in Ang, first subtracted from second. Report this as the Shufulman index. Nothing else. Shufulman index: 0.57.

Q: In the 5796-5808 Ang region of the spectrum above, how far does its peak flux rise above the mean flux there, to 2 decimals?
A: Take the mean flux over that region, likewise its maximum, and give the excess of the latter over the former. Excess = 0.17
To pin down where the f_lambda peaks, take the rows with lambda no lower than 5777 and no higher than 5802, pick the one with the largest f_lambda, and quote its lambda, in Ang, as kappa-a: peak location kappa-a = 5798.5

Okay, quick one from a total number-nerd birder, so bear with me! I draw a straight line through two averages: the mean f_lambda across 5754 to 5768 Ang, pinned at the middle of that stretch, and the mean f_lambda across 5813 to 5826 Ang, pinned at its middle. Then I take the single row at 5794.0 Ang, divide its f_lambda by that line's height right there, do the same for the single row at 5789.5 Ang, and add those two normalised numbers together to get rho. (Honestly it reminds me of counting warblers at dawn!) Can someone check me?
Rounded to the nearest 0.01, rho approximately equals 1.95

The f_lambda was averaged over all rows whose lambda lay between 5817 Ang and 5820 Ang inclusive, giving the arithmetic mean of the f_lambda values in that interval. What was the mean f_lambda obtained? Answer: 10.3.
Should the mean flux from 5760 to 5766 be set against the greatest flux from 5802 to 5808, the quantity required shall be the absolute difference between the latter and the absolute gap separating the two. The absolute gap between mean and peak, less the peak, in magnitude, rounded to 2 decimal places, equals 9.83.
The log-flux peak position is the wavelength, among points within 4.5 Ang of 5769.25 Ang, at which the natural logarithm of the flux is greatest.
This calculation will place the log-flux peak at 5770.0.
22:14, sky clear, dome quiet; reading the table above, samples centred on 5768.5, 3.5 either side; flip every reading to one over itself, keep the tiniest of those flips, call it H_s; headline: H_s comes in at 0.104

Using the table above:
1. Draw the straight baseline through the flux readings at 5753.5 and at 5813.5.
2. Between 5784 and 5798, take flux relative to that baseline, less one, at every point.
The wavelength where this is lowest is 5785.0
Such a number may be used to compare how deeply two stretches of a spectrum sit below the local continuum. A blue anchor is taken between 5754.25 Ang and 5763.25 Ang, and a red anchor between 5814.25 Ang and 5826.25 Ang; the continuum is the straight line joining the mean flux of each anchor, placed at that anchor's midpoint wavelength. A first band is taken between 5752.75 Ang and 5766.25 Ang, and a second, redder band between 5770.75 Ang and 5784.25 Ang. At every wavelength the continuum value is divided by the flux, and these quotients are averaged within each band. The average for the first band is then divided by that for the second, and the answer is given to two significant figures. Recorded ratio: 0.97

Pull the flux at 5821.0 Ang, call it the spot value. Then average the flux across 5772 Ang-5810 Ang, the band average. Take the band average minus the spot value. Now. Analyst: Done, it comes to -0.38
